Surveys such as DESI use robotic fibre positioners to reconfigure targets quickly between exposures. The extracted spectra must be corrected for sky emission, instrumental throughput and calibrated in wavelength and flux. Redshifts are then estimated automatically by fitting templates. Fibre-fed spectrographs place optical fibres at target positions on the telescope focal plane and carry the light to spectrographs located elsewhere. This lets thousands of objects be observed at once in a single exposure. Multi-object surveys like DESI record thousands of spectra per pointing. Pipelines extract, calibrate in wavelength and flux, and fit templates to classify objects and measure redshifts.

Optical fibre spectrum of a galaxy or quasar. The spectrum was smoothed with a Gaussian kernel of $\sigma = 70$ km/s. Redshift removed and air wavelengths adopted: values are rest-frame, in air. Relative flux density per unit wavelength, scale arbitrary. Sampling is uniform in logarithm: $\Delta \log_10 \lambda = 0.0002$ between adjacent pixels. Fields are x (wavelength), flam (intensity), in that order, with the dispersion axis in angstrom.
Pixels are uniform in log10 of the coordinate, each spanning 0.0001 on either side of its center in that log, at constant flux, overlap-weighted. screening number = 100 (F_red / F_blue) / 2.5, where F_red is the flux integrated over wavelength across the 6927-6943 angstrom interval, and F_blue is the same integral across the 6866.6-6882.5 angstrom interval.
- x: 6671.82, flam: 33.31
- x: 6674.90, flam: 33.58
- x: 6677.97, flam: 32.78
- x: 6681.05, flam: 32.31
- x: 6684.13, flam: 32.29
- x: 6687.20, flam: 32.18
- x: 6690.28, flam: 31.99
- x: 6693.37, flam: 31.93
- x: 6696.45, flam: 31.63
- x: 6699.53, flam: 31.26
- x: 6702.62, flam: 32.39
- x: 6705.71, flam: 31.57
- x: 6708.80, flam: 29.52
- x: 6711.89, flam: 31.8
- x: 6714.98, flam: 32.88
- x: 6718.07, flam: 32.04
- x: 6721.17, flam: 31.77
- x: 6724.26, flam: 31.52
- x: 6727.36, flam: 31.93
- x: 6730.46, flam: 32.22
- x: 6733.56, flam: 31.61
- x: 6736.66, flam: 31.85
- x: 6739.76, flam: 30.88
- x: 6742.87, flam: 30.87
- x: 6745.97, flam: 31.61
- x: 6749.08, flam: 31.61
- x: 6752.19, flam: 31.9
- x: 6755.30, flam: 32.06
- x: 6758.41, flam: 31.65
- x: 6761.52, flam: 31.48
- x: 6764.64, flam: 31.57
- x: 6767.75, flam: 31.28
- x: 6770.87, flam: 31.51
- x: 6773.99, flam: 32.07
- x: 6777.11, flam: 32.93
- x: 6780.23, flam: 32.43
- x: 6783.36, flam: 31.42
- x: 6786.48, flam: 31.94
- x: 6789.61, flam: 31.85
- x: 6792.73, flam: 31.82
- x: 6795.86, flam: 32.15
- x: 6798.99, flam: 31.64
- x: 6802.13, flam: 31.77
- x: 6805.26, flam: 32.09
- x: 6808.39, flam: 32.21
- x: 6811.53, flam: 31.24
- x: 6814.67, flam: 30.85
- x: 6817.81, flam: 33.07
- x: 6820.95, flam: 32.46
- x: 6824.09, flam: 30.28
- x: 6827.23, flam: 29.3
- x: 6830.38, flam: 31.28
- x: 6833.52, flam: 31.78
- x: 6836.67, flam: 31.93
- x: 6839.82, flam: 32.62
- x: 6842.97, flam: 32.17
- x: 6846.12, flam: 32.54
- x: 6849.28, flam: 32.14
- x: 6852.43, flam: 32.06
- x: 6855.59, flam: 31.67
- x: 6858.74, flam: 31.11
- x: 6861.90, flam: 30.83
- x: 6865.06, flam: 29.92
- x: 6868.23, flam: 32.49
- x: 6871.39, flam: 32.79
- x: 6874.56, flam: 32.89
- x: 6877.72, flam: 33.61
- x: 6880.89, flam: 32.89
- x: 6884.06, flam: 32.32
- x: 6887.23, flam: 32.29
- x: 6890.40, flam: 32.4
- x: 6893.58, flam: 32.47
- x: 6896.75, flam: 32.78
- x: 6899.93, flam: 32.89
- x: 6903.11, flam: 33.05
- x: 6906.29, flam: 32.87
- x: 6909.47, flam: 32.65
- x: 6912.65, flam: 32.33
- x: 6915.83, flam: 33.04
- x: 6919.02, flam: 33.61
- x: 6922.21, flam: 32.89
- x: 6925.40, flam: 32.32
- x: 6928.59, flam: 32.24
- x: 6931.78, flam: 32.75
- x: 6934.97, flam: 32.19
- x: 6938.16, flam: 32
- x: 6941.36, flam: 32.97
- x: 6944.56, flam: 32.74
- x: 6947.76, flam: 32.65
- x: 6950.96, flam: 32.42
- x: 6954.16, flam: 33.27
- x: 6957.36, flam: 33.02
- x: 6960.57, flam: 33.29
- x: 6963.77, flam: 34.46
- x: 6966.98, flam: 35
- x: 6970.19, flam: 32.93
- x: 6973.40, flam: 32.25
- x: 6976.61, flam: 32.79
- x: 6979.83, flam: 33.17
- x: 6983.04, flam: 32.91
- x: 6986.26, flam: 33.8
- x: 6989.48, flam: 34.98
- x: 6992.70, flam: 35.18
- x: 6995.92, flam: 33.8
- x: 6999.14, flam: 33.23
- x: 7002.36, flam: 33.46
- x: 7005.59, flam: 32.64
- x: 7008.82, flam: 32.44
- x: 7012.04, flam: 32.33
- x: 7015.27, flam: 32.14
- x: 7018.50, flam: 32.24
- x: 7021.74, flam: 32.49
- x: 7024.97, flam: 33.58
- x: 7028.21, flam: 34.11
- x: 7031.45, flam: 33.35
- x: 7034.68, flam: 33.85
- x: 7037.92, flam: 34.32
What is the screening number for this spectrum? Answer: 39.7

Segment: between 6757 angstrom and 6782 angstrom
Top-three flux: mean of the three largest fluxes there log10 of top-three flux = 1.51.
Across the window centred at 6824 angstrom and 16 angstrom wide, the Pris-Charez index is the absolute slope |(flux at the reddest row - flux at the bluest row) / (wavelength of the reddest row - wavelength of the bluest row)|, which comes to 0.14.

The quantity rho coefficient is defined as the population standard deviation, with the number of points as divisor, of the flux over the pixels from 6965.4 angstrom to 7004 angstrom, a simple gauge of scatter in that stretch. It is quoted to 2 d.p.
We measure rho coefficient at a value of 0.92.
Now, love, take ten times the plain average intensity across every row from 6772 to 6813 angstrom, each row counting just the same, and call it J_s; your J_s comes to 320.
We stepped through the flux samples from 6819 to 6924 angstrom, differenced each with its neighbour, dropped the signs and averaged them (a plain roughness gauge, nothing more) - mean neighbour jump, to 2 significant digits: 0.58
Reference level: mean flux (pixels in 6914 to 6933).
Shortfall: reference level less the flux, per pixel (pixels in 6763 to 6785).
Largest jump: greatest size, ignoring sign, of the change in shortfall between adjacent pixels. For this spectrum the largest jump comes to 1.0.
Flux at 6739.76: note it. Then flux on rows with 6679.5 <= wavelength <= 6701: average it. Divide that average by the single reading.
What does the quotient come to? 1.03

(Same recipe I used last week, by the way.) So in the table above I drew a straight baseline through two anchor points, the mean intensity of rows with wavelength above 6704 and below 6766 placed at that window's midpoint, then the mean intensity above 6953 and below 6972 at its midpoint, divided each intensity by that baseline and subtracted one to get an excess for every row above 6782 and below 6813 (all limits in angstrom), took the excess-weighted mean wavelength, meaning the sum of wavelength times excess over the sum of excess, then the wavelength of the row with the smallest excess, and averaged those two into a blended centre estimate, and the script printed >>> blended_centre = 6805.3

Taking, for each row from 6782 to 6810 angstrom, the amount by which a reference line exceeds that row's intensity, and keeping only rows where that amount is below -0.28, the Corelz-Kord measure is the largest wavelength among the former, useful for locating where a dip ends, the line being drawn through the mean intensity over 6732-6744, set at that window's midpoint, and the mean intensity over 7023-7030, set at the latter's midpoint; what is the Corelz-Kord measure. 6808.39 angstrom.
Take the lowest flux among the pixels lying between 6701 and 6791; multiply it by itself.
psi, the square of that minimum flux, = 871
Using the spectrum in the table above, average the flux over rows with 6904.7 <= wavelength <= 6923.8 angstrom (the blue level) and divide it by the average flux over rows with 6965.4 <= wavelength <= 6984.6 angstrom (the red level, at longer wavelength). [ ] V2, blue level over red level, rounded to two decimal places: 0.99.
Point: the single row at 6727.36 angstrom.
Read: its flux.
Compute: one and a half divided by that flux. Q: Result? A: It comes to 0.0470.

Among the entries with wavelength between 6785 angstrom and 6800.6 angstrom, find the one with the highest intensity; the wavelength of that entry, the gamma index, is 6795.86 angstrom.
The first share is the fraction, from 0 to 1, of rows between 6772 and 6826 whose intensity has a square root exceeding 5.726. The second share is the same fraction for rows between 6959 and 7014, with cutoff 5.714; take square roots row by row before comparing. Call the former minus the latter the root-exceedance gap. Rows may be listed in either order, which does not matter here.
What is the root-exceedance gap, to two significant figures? -0.65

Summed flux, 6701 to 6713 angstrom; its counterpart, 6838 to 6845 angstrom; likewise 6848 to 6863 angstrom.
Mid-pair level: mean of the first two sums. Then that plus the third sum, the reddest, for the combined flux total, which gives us 253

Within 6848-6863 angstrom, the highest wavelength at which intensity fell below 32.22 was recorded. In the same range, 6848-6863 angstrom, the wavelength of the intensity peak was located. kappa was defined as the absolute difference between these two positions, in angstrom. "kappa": 12.6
